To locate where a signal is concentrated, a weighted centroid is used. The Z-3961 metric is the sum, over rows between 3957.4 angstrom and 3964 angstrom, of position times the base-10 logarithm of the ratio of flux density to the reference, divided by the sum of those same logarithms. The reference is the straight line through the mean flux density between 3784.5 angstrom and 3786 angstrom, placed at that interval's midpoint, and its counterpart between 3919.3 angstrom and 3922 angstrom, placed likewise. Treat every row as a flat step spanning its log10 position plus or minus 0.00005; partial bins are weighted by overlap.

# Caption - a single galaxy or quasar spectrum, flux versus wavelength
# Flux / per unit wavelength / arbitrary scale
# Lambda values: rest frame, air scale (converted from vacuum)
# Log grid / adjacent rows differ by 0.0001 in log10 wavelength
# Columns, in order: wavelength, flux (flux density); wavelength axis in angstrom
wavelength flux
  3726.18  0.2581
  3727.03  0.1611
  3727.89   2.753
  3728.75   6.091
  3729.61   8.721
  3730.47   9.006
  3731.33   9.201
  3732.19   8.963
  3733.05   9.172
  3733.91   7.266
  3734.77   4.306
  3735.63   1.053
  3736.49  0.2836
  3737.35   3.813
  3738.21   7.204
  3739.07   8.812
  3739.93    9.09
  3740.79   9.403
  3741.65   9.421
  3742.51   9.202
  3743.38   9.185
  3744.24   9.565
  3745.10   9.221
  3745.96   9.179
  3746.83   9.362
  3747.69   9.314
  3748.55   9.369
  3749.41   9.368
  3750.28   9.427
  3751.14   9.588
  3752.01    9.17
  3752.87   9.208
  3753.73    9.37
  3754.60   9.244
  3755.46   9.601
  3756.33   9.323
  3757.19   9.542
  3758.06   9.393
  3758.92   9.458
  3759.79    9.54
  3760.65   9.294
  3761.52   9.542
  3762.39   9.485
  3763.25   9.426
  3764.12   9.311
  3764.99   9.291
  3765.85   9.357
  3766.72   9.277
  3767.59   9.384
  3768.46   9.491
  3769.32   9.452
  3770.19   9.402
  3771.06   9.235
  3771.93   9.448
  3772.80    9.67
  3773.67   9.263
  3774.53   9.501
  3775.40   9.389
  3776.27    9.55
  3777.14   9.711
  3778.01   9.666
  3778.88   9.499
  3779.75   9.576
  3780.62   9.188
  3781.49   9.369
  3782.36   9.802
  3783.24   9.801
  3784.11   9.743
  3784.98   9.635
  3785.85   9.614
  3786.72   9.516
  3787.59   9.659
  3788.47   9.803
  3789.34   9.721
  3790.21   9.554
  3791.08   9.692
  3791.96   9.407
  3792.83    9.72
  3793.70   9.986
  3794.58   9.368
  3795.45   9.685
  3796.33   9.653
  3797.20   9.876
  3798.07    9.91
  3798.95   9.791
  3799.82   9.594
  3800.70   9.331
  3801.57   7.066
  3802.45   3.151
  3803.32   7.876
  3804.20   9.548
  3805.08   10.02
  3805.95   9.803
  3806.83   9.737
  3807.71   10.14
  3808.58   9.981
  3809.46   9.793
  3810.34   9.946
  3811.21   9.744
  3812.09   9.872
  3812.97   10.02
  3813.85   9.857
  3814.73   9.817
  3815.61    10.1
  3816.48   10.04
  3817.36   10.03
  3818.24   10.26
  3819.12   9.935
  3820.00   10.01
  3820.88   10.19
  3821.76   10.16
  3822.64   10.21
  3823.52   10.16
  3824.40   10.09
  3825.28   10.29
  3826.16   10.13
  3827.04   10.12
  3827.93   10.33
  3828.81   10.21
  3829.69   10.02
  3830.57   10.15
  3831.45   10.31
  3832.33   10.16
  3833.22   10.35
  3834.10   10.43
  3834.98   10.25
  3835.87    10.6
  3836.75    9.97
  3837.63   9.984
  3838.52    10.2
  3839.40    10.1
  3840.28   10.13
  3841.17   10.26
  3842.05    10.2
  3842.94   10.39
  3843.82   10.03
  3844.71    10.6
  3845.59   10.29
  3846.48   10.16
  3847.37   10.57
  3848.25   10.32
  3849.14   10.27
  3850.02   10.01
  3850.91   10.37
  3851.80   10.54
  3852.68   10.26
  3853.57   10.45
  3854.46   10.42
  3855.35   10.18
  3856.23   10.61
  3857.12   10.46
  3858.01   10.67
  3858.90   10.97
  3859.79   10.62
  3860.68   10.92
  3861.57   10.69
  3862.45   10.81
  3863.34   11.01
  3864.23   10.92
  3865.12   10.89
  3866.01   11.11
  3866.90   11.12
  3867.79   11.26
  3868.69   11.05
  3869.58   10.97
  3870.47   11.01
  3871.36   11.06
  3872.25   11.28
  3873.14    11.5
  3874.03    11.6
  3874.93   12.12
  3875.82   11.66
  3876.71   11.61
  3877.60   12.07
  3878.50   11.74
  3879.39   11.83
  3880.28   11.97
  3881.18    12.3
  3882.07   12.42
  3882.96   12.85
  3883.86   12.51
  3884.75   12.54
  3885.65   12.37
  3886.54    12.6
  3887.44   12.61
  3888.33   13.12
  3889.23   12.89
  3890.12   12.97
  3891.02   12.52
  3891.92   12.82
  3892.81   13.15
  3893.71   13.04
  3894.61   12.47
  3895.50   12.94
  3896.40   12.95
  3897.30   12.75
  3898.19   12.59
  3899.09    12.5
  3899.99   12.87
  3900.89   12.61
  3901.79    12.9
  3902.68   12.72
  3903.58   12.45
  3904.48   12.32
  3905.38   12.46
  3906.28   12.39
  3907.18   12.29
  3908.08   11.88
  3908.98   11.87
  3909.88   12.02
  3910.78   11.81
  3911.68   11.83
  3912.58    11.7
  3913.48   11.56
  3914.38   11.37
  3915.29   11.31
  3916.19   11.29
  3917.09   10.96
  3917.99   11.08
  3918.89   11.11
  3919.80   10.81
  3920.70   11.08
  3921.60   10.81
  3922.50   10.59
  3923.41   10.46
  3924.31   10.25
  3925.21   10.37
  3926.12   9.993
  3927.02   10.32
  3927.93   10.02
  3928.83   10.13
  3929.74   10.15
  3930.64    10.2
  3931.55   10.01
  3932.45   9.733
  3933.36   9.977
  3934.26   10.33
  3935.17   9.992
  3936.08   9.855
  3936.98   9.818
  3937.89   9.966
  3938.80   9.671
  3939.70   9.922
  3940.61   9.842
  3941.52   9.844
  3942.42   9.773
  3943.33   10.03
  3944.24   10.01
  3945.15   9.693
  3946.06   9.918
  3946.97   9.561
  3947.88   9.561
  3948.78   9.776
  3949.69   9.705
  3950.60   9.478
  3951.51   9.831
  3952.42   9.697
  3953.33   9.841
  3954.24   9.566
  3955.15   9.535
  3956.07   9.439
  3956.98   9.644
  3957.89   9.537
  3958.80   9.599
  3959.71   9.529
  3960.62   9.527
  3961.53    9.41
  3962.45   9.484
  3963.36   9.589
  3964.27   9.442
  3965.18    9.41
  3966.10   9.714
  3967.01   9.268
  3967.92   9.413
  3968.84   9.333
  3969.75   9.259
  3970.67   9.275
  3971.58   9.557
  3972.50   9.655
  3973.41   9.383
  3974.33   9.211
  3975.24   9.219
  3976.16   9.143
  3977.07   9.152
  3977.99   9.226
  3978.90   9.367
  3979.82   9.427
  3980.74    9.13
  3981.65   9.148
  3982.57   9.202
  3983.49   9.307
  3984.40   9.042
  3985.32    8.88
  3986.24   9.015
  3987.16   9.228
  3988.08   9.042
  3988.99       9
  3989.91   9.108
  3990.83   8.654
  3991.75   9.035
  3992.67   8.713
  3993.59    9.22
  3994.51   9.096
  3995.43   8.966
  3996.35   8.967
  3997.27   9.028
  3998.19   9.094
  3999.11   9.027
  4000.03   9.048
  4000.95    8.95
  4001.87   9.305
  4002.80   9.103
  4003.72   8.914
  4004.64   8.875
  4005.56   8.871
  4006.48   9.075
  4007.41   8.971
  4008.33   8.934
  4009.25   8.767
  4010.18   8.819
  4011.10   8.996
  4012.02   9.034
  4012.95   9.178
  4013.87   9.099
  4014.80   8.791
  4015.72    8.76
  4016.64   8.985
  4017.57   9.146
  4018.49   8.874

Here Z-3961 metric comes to 3960.7 angstrom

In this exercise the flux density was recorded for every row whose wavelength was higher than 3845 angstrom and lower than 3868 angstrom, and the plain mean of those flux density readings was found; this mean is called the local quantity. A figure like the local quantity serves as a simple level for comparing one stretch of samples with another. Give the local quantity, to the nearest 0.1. 10.6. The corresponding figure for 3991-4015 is 9.0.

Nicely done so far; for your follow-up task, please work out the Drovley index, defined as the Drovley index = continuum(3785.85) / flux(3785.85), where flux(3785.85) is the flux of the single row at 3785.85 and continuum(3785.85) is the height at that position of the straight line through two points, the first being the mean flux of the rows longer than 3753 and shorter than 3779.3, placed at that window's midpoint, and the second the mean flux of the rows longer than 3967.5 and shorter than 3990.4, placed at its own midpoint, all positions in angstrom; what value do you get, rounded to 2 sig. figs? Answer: 0.98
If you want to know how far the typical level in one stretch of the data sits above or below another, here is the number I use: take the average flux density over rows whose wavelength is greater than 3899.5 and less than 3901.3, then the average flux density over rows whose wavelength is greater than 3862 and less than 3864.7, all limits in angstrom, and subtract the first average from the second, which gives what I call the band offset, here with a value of -1.8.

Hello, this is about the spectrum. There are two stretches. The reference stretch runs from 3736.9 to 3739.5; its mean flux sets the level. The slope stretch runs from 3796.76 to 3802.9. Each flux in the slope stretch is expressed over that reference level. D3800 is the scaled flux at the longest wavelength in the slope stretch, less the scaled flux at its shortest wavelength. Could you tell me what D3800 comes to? -1.02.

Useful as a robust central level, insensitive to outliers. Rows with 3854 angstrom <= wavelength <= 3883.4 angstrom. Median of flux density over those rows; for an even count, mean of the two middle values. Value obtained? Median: 11.1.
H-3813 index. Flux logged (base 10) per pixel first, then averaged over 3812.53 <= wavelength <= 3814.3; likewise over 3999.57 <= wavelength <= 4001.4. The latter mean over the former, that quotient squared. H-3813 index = 0.92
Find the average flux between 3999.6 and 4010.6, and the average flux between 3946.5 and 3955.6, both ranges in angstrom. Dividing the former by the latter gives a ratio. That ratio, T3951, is 0.93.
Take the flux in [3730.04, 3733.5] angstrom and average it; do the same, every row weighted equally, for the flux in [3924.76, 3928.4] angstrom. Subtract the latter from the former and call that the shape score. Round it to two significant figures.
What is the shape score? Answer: -1.1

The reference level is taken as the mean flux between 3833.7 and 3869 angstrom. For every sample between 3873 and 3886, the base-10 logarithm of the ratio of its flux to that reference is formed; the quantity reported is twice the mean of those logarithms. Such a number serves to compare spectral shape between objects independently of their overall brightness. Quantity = 0.12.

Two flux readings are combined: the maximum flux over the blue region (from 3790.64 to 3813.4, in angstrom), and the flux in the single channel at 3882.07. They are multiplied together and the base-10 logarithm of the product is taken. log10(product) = 2.10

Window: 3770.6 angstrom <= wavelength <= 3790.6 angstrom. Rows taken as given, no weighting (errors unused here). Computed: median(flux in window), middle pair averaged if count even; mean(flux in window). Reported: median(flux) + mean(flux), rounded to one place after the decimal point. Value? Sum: 19.1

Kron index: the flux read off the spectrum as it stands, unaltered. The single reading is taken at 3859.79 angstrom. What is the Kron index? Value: 10.62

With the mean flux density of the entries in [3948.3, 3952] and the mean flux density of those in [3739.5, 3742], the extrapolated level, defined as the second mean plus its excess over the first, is 8.9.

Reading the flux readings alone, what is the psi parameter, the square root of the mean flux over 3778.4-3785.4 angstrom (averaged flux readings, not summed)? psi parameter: 3.09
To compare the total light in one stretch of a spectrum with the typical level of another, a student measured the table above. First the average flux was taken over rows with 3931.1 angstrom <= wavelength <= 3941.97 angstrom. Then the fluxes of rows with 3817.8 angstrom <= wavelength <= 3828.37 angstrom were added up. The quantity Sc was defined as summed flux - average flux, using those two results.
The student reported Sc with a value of 112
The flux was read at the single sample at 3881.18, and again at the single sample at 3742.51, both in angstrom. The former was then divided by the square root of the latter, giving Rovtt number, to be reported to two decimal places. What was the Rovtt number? 4.05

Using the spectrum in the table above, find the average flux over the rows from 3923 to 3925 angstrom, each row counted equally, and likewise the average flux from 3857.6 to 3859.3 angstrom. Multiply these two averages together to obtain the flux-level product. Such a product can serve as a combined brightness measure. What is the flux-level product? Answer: 112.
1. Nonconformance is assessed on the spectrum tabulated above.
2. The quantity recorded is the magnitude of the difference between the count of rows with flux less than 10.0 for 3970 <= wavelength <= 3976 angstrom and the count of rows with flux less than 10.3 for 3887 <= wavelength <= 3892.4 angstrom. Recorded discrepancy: 6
